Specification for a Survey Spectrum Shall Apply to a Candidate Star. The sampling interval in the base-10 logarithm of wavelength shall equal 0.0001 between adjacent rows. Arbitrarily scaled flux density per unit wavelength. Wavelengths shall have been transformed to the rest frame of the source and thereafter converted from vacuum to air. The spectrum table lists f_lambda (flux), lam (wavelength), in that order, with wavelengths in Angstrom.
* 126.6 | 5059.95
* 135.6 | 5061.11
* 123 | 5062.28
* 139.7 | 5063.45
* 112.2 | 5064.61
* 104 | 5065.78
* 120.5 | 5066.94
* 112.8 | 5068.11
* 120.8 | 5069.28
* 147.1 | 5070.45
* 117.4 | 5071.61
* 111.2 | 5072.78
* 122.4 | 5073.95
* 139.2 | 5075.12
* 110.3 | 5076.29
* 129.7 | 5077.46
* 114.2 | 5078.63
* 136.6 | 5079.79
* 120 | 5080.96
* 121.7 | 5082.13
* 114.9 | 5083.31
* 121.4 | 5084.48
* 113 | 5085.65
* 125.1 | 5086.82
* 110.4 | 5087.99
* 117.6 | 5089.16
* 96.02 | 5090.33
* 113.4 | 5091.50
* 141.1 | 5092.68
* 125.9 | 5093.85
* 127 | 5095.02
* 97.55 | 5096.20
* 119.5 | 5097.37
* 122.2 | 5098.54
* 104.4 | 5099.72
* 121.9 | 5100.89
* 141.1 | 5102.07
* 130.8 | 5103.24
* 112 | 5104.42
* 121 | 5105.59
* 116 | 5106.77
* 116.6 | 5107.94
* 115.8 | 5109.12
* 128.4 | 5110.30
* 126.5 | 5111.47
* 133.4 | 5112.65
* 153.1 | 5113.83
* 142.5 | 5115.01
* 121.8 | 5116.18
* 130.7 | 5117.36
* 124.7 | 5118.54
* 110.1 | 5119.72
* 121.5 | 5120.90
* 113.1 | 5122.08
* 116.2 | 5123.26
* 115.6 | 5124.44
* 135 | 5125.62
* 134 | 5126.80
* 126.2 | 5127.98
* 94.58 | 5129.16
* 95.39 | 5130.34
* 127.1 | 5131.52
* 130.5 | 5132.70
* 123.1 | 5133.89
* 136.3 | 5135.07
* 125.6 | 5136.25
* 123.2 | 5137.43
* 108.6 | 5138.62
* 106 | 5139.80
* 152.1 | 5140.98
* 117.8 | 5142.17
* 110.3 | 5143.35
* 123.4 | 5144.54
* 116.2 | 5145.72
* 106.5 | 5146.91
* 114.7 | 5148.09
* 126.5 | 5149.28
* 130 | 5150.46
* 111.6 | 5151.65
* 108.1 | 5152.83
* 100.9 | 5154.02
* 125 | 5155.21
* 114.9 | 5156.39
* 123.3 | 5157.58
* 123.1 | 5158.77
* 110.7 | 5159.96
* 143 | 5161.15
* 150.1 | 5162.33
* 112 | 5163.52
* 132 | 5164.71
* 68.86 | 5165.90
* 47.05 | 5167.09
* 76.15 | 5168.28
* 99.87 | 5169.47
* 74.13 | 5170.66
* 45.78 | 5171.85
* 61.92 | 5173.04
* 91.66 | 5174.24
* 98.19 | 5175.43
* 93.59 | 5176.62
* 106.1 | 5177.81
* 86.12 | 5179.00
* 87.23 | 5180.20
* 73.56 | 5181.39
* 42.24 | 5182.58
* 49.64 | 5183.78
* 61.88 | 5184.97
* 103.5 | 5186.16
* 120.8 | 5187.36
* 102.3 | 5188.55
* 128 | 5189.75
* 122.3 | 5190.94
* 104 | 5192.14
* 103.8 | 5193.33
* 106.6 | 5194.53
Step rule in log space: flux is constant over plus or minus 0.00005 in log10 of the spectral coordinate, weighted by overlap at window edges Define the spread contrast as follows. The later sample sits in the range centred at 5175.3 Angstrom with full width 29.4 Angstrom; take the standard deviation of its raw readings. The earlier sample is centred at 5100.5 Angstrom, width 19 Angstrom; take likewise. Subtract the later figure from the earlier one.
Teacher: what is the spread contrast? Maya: -19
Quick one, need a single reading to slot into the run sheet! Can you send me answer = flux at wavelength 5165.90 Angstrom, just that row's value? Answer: 68.86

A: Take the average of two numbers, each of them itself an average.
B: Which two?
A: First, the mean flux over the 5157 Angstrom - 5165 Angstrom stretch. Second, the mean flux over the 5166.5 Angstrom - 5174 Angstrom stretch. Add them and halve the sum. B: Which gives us 98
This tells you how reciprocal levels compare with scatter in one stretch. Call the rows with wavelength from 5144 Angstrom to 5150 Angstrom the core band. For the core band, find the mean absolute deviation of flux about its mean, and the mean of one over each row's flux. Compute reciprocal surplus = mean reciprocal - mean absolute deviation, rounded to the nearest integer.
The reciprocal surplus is -6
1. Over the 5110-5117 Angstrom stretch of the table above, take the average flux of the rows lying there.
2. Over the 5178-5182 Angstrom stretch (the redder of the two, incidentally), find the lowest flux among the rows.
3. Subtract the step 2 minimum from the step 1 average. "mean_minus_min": 61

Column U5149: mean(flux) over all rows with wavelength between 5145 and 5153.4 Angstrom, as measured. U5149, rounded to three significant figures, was 116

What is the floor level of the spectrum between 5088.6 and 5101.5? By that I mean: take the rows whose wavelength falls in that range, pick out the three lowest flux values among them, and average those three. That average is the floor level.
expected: 99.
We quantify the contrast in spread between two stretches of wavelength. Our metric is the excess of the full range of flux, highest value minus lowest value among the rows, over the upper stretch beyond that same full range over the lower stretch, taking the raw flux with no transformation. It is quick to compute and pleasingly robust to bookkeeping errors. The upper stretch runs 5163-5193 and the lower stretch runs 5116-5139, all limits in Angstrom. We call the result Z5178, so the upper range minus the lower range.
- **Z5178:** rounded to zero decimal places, 48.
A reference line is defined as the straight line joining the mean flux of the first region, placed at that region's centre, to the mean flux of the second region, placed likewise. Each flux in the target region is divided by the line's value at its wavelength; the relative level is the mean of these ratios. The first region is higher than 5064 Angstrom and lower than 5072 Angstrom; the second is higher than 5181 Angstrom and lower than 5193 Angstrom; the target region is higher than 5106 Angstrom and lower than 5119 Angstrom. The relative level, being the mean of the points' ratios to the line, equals 1.18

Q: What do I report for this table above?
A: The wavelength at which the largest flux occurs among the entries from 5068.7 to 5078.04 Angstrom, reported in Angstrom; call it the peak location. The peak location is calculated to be 5070.45 Angstrom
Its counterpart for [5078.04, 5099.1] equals 5092.68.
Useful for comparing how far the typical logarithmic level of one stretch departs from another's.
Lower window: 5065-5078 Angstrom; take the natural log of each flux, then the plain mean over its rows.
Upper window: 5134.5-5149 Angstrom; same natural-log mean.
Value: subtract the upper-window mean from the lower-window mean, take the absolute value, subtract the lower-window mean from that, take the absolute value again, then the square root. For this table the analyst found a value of 2.19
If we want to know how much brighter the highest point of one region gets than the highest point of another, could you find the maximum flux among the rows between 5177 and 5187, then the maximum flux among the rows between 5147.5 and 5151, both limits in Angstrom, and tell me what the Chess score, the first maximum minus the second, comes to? -24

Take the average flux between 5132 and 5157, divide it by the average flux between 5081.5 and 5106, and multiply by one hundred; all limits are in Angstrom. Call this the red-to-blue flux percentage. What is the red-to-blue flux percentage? 101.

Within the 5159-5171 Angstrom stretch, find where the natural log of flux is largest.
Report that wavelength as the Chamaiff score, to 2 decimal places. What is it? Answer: 5162.33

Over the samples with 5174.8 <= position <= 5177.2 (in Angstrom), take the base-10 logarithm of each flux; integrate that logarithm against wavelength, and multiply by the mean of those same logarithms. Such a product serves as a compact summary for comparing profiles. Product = 9.4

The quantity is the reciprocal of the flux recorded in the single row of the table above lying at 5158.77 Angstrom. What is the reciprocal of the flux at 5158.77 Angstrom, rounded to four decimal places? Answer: 0.0081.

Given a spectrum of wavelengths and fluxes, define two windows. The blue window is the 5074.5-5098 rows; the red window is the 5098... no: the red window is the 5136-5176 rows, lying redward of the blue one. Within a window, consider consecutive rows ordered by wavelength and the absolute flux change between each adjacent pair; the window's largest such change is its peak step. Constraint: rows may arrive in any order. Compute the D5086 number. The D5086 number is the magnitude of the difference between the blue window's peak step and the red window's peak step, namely 34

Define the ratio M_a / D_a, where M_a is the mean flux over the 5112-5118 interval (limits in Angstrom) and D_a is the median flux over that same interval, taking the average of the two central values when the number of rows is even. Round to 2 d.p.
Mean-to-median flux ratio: 1.02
